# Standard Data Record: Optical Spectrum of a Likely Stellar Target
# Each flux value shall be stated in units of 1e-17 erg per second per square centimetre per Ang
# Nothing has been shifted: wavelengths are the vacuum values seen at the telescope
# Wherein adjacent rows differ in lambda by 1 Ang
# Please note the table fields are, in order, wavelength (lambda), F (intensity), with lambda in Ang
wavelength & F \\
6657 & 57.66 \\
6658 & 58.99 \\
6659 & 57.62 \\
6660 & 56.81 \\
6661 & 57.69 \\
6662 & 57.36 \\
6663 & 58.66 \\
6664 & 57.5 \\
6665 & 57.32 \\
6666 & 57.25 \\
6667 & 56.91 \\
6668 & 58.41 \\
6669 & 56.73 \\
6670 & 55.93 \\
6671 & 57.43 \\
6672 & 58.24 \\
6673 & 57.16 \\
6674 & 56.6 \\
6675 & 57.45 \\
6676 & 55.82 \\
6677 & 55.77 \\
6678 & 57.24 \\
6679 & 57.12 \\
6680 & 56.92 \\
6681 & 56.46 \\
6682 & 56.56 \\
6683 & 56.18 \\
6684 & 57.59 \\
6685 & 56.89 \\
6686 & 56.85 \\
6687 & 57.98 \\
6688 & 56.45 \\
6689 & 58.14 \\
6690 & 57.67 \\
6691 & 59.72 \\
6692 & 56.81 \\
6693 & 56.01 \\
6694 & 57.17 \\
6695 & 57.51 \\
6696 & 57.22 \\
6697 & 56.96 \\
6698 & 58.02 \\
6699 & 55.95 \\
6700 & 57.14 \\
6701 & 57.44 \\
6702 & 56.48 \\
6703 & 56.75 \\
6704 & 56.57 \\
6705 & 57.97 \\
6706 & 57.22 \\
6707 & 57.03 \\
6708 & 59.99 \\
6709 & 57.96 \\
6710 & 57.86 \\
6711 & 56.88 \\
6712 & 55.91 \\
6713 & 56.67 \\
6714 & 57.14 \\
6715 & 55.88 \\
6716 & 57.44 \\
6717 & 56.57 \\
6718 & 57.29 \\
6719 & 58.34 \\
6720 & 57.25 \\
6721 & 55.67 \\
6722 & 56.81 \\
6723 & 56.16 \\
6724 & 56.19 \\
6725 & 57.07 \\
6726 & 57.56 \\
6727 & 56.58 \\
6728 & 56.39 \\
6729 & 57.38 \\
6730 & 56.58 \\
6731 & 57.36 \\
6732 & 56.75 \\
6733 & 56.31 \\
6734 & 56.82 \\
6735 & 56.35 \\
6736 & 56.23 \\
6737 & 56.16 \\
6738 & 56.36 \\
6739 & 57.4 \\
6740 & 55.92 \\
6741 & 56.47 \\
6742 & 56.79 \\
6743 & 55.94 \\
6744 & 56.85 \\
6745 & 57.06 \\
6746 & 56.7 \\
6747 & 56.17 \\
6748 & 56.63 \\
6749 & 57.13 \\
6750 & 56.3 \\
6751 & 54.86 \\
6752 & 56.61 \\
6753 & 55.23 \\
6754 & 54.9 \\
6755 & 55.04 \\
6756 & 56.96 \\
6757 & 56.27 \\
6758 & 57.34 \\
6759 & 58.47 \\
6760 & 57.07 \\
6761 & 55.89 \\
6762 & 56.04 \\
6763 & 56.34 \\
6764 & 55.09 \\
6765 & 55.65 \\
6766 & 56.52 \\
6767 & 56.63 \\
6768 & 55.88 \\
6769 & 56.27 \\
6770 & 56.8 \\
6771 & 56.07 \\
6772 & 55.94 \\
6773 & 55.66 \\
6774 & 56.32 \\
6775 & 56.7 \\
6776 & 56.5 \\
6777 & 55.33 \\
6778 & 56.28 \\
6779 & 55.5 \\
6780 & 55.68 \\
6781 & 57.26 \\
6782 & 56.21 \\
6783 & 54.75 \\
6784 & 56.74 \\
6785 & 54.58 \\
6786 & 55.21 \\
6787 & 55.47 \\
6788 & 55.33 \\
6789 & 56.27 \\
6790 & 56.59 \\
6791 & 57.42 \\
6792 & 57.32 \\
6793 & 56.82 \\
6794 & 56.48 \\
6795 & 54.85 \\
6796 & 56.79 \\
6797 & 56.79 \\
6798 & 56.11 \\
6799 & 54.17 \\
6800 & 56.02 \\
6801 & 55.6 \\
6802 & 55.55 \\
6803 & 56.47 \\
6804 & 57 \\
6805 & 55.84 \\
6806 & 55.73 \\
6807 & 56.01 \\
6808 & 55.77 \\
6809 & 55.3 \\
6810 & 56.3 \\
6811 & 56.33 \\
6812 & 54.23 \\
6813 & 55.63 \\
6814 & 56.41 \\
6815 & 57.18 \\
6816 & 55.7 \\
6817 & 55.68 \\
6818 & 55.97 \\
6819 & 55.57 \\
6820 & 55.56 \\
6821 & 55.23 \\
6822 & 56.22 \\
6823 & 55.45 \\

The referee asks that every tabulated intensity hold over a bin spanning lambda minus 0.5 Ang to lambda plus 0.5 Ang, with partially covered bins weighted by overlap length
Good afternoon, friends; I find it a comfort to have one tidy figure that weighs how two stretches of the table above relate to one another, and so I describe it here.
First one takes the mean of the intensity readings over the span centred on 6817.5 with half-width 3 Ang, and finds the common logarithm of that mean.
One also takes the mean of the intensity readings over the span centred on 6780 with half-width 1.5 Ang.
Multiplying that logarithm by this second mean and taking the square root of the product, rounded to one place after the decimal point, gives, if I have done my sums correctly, 9.9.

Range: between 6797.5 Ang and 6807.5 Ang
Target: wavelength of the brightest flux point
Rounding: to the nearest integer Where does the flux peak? 6804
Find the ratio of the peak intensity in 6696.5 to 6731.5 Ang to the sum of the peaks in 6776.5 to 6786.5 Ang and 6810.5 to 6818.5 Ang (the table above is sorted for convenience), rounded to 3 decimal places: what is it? 0.524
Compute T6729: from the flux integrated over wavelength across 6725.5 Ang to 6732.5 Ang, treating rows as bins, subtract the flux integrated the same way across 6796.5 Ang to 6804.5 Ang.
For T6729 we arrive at -49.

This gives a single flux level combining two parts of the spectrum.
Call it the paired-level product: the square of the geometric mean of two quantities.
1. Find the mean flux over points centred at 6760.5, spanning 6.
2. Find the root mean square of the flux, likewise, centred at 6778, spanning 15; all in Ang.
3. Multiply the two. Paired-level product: 3183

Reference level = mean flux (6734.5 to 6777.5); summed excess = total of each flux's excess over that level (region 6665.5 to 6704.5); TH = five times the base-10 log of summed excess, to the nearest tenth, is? 7.4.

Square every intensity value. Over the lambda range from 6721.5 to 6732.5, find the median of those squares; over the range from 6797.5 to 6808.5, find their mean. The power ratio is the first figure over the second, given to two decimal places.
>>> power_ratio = 1.03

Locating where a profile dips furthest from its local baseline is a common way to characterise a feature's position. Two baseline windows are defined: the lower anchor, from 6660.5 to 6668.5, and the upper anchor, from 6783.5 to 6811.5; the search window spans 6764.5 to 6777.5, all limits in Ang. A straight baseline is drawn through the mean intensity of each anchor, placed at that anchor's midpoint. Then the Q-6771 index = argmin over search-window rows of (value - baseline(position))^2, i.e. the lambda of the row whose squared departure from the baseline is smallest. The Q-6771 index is 6774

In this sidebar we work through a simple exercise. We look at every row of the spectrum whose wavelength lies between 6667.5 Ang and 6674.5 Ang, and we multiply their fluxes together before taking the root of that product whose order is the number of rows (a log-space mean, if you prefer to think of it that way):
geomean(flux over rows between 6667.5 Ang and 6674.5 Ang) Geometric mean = 57.2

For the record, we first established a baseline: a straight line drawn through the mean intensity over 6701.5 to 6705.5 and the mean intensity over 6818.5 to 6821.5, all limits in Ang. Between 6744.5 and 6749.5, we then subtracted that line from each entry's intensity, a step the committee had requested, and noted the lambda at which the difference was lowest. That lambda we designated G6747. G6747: 6747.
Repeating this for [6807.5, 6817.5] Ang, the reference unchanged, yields 6812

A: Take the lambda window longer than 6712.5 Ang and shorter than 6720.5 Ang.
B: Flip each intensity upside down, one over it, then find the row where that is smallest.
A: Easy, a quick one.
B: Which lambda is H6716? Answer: 6719 Ang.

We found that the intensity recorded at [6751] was 54.86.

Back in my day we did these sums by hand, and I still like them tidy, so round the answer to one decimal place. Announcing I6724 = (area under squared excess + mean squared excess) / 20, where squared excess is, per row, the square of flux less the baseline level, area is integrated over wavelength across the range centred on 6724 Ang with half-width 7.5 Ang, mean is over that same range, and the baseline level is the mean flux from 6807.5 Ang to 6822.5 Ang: 1.3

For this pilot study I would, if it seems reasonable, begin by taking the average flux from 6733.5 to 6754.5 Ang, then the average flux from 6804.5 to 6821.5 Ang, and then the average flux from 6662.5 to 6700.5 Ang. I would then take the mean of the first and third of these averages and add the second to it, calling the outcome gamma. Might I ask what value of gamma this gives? 113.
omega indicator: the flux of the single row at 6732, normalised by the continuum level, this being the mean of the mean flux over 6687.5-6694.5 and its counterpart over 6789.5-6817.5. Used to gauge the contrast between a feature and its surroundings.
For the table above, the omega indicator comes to 1.00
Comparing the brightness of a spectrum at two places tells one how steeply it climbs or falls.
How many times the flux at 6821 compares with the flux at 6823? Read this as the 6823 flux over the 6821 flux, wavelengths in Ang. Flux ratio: 1.00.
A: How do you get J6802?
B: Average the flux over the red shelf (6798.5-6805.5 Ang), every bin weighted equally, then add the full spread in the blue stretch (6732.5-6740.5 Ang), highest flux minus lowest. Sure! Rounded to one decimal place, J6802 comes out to 57.3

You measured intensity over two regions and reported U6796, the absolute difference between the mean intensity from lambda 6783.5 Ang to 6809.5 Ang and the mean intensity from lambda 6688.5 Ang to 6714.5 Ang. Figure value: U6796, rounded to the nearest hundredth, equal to 1.31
